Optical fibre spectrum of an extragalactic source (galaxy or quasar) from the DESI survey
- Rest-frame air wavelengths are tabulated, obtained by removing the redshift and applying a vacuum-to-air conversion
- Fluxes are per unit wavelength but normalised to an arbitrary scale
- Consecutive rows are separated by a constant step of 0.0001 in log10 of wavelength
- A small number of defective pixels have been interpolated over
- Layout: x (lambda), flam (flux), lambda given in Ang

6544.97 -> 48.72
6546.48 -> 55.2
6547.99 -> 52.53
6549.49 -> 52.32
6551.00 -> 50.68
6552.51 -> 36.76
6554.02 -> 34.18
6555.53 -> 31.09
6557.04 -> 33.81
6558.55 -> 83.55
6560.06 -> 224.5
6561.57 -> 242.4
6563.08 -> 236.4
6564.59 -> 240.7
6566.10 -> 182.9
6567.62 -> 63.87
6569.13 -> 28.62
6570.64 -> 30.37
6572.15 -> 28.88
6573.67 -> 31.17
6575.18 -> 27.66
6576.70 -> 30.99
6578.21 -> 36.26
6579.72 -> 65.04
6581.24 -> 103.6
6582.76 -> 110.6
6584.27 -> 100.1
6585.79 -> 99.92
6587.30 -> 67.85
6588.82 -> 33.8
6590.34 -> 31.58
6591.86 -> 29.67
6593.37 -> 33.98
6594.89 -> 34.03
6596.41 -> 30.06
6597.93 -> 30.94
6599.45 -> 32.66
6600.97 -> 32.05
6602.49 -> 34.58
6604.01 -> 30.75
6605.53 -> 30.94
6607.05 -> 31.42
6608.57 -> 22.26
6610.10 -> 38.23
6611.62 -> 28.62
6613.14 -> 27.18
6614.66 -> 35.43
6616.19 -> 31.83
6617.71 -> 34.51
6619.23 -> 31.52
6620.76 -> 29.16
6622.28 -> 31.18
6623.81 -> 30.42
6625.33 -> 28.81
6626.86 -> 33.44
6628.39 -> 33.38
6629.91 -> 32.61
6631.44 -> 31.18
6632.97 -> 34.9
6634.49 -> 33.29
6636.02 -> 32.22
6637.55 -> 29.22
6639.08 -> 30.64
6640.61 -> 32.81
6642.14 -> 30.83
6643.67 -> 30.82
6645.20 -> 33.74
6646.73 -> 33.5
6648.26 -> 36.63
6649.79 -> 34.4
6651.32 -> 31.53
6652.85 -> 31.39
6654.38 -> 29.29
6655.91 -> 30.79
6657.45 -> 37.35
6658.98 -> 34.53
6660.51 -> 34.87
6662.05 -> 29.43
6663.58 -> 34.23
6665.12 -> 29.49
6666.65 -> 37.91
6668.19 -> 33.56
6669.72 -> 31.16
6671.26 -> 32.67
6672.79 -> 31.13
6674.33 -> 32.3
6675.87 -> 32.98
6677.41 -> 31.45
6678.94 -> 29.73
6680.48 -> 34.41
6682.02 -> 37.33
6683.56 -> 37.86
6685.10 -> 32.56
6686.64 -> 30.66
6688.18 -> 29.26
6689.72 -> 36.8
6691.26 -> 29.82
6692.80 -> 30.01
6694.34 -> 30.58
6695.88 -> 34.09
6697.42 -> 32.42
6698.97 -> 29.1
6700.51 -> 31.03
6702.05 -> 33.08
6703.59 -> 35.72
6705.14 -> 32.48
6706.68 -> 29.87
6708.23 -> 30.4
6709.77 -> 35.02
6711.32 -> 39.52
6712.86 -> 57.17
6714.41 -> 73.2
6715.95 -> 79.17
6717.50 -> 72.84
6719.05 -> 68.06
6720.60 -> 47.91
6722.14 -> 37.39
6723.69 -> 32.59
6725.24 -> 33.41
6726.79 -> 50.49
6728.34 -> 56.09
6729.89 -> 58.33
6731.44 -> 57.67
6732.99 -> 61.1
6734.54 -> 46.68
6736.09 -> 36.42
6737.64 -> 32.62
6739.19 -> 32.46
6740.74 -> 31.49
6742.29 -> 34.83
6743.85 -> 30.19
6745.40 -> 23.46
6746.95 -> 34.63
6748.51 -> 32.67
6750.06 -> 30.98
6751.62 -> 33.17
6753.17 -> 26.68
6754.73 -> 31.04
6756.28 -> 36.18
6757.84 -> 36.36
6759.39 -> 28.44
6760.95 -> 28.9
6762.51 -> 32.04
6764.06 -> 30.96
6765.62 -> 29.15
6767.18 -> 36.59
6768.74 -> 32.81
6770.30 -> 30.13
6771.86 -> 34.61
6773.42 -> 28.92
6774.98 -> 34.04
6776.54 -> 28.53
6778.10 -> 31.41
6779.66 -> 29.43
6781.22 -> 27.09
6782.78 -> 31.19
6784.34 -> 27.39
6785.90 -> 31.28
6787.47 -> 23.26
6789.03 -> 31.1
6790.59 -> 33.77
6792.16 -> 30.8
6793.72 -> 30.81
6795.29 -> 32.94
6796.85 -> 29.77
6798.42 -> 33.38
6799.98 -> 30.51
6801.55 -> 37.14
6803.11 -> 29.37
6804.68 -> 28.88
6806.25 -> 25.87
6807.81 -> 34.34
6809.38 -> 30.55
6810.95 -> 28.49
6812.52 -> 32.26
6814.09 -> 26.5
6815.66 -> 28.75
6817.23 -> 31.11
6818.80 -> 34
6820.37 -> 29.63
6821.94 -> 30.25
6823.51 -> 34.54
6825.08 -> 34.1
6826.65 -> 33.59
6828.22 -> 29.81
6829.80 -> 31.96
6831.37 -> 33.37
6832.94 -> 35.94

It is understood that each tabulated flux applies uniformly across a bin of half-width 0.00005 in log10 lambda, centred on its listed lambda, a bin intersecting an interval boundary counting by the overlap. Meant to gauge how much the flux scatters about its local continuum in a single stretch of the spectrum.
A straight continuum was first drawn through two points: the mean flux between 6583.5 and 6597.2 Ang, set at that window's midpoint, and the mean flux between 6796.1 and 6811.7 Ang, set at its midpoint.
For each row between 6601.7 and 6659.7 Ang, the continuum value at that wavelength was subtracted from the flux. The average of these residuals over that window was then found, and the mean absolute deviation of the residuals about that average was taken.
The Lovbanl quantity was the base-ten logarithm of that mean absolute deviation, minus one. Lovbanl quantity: -0.56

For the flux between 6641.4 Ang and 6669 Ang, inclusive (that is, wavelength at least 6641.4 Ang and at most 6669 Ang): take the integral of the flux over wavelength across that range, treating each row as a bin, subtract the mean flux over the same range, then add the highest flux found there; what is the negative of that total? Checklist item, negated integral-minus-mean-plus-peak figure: -916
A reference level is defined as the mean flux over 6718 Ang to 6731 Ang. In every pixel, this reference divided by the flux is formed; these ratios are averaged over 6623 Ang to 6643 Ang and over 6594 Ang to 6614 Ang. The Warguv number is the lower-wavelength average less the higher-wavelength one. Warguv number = 0.06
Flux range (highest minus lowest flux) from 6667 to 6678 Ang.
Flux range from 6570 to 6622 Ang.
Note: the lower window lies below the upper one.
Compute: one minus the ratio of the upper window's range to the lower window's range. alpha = 1.0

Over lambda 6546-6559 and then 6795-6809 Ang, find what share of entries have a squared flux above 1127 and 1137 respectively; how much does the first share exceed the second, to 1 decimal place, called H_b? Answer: 0.7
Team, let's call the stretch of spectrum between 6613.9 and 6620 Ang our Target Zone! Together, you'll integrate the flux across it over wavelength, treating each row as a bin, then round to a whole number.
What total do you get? 203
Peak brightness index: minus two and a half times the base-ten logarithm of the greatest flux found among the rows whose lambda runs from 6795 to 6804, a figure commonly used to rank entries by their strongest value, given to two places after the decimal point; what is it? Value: -3.92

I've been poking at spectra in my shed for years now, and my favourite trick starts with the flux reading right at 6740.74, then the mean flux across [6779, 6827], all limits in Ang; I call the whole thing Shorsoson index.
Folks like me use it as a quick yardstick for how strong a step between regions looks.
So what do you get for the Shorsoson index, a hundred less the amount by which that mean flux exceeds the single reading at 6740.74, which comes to 101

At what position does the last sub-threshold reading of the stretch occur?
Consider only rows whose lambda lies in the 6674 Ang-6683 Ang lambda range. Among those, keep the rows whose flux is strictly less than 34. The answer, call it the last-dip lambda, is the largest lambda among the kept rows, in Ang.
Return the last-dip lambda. 6678.94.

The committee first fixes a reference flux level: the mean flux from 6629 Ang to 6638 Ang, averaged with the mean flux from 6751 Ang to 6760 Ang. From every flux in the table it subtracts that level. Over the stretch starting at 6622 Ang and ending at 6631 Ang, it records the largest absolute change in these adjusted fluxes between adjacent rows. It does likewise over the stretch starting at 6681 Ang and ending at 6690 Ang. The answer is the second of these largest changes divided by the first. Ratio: 1.6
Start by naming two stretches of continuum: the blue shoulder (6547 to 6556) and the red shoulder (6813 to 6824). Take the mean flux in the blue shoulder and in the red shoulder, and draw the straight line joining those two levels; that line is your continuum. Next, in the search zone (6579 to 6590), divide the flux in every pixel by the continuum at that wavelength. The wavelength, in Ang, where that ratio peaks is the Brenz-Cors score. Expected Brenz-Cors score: 6582.76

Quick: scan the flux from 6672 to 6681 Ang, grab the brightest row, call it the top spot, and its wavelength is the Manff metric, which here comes 6680.48 Ang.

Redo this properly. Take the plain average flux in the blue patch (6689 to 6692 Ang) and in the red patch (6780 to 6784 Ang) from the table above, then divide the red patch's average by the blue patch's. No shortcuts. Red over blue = 0.87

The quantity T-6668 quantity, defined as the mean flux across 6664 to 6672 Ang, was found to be 33.0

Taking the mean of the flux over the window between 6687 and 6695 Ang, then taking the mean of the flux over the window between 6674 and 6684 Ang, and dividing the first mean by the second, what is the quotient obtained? 0.93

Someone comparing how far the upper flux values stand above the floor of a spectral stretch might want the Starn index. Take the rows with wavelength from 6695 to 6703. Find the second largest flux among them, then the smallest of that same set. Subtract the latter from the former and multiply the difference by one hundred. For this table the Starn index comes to 398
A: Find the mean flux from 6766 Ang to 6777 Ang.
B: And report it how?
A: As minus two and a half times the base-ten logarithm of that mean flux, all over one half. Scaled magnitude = -7.54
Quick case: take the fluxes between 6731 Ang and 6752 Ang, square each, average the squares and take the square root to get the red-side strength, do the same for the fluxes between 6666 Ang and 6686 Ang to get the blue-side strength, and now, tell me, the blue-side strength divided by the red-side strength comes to 0.873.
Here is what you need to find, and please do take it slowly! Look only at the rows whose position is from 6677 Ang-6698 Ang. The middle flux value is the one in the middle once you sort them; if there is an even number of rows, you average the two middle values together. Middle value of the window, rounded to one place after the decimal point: 31.9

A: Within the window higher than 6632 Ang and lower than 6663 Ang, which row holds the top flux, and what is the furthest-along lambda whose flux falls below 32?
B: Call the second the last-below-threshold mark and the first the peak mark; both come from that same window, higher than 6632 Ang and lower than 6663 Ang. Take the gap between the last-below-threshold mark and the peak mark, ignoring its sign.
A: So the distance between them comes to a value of 4.6 Ang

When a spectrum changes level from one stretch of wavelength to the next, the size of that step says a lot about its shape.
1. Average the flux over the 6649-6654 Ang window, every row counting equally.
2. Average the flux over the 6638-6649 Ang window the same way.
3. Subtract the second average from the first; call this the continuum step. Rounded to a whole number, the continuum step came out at 0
